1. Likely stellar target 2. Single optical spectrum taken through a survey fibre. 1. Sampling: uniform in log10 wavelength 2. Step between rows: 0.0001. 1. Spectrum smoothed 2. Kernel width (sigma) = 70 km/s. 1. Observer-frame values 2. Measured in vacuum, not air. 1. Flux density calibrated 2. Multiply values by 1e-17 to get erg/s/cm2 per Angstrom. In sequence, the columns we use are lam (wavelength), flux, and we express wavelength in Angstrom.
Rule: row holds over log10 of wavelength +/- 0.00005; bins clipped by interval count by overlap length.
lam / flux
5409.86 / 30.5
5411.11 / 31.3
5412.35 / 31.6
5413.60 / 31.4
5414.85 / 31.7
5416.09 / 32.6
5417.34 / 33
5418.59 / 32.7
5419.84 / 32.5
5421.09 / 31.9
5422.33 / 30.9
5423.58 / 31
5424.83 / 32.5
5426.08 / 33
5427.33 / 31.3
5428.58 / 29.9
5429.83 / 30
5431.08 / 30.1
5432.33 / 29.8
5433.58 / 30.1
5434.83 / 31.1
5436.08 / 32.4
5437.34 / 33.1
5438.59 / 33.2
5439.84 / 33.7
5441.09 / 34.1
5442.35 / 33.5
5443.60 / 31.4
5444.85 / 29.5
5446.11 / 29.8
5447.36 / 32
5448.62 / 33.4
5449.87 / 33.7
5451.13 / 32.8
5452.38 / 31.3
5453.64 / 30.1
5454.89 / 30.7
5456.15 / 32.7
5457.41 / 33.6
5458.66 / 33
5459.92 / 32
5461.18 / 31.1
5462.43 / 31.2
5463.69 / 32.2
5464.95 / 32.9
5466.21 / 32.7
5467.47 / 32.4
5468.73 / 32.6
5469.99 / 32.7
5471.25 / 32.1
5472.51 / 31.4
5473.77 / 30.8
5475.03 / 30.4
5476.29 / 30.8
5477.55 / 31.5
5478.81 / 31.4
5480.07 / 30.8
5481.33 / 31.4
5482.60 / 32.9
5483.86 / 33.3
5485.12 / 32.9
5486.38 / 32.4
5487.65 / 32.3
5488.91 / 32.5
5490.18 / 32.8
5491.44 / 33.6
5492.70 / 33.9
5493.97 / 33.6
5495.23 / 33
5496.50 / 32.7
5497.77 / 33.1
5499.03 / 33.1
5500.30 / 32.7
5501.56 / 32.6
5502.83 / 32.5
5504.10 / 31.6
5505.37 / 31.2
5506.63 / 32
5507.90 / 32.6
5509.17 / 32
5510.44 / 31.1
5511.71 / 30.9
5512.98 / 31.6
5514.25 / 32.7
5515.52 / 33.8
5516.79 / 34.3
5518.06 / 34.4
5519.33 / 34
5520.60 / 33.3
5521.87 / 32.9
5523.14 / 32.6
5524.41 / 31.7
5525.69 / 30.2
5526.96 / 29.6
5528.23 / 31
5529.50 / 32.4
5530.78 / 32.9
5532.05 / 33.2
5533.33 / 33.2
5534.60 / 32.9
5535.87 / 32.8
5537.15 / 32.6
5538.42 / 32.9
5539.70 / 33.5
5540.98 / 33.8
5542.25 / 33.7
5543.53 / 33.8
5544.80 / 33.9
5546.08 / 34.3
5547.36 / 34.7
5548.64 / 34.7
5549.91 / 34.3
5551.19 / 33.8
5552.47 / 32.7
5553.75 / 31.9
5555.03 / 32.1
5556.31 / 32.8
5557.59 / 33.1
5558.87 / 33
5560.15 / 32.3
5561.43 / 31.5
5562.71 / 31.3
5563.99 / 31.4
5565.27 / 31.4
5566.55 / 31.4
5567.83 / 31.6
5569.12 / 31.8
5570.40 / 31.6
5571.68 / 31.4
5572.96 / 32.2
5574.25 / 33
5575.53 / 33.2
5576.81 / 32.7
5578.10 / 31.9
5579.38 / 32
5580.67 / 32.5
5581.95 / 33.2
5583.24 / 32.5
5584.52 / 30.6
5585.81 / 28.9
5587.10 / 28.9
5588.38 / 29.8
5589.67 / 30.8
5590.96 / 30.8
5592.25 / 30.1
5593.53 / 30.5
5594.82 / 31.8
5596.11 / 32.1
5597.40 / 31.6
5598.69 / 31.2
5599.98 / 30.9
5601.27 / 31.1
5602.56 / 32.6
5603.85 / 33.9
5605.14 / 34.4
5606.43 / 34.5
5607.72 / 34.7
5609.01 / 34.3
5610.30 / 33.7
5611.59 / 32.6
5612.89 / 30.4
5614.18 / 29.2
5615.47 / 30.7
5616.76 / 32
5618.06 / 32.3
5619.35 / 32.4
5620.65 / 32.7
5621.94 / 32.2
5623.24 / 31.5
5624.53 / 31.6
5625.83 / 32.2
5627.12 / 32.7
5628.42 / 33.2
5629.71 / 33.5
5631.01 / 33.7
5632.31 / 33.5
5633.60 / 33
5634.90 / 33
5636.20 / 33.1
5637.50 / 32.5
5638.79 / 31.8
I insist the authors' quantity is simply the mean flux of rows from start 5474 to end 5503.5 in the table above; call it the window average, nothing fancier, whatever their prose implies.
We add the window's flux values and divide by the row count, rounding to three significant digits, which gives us 32.4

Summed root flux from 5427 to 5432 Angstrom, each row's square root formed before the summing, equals 22.0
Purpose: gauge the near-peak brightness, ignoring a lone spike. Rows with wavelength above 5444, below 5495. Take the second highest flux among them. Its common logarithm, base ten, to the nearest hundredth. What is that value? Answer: 1.53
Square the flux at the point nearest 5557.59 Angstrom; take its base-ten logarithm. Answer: 3.04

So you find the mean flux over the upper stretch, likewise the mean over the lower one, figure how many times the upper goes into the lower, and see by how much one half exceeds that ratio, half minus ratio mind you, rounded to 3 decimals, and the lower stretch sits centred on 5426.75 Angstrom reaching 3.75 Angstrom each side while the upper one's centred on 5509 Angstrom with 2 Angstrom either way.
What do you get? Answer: -0.481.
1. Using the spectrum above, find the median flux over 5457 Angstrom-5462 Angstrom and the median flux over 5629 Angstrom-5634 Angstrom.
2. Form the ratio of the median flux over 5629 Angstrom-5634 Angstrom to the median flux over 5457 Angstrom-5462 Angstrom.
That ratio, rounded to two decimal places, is 1.03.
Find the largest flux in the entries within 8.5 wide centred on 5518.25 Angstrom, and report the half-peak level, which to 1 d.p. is 17.2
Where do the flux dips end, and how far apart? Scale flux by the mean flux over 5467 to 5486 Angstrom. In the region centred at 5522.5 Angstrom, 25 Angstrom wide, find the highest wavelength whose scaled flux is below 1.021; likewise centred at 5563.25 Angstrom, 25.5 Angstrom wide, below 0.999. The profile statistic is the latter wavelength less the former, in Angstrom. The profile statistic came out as 42.2 Angstrom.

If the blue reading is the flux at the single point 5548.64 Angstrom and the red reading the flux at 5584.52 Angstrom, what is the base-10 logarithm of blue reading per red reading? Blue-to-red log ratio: 0.055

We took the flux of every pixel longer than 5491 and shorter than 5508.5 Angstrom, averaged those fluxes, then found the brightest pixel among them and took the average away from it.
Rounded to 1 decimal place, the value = 1.2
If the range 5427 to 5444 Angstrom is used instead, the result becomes 2.4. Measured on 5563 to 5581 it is 1.2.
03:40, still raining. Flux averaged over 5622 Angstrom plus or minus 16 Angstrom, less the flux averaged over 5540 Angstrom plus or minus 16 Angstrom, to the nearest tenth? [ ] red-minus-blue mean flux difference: -0.3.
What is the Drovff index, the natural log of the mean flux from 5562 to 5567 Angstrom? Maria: 3.45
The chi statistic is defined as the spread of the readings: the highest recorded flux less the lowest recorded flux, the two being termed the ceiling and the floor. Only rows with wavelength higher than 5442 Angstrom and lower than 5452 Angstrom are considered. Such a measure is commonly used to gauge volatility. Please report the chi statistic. 4.2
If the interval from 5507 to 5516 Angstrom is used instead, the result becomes 2.9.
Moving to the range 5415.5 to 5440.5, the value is 3.9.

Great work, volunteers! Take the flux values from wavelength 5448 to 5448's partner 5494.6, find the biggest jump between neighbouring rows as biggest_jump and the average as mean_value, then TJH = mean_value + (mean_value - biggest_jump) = 62.4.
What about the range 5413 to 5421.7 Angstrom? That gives 63.6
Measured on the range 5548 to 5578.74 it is 63.7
